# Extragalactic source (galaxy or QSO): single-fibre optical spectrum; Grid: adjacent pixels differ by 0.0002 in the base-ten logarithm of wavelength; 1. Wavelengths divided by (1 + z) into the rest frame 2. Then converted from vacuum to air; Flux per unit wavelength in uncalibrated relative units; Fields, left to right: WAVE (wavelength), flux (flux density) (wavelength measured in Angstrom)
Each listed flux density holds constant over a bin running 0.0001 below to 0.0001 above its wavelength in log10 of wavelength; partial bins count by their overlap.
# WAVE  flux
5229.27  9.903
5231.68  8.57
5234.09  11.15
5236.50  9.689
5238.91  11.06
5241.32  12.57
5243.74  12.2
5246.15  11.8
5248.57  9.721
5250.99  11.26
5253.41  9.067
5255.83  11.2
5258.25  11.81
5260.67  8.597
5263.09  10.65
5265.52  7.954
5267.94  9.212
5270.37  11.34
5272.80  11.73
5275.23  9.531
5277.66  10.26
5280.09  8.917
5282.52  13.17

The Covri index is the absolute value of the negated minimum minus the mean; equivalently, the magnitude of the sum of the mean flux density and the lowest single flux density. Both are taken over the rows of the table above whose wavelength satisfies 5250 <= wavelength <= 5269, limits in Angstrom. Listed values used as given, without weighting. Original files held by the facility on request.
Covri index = 17.9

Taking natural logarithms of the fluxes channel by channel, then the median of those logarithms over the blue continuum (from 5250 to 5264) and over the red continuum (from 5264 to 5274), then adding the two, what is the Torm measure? 4.72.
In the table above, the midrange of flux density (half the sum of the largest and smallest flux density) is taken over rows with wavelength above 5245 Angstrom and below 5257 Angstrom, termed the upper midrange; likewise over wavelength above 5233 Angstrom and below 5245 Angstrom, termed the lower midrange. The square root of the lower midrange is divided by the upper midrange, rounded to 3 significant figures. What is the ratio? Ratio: 0.320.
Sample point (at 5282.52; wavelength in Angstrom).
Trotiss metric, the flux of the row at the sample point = 13.17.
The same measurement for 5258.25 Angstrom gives 11.81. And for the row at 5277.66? 10.26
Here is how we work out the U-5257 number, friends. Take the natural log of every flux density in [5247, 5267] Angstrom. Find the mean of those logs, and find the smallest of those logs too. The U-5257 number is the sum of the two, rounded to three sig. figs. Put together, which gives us 4.37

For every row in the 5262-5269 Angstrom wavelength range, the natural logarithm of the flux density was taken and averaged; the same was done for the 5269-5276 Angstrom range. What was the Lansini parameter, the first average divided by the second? 0.93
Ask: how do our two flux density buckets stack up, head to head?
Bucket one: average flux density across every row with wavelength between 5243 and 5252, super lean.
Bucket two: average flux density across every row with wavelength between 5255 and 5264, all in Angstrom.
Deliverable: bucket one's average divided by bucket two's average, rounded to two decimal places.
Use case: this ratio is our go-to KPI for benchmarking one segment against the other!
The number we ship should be 1.06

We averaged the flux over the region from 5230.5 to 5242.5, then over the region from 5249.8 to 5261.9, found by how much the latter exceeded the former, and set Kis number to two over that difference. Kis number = -9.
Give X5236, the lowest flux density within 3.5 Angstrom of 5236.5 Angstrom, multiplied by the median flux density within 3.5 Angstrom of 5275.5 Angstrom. 99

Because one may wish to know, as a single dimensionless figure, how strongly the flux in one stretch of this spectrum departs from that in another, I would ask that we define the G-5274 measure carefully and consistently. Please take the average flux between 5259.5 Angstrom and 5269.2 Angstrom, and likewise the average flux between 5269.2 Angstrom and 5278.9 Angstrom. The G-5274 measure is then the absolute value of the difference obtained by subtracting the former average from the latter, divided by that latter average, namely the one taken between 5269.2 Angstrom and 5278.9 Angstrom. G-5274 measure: 0.15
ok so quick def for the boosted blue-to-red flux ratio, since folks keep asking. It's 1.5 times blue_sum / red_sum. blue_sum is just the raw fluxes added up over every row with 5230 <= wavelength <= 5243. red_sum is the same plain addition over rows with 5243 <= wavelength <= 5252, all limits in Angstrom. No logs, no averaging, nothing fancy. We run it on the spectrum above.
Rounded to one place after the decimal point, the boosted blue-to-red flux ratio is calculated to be 1.8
